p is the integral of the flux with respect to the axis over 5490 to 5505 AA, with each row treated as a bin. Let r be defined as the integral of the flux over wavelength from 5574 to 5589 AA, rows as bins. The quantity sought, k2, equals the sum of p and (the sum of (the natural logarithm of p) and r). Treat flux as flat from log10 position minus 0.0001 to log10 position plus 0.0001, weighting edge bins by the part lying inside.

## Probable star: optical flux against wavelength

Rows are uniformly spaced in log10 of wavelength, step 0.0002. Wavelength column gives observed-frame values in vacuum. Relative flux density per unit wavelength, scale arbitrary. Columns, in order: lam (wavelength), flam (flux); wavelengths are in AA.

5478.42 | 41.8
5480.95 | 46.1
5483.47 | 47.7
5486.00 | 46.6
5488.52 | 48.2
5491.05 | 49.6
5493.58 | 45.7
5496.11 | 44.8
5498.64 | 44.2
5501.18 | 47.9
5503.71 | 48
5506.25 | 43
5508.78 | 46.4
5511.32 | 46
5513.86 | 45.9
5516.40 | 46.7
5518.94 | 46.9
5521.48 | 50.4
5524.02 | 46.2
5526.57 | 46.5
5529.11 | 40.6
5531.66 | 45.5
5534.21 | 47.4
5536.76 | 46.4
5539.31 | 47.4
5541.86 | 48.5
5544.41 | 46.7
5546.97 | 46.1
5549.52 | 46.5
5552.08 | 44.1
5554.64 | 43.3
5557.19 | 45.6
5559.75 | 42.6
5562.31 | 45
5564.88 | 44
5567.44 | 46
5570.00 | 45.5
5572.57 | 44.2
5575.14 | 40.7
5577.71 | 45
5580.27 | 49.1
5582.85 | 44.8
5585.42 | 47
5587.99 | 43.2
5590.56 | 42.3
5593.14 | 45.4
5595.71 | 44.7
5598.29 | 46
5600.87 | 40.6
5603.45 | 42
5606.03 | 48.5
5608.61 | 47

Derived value 1382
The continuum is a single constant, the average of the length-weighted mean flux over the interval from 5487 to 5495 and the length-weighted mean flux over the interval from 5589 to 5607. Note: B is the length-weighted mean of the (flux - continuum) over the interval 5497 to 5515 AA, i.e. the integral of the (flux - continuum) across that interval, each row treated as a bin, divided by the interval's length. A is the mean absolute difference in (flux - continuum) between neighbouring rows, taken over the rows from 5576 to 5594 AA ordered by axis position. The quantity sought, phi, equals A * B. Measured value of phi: -0.2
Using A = 3.1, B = -0.1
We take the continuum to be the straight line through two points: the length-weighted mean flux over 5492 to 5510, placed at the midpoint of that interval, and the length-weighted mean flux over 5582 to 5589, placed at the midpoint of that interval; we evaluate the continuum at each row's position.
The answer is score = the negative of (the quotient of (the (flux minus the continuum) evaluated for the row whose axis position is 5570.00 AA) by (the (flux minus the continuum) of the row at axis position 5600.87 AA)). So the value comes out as 0.06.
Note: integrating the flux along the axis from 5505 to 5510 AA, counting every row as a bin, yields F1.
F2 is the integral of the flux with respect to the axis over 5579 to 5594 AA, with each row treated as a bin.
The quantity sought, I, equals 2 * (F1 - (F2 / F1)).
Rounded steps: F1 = 224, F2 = 679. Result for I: 441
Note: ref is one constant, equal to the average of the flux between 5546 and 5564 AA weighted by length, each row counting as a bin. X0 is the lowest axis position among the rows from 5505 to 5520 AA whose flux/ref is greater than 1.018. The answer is 5508.78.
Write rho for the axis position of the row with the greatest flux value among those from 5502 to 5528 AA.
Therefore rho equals 5521.48 AA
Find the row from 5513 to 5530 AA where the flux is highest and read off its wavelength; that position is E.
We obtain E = 5521.48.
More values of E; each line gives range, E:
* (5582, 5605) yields 5585.42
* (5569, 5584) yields 5580.27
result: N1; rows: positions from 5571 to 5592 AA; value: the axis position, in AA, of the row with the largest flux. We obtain 5580.27 AA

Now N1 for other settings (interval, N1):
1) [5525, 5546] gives 5541.86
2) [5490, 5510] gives 5491.05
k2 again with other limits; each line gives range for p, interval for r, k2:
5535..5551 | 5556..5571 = 1429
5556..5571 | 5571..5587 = 1399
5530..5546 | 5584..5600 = 1470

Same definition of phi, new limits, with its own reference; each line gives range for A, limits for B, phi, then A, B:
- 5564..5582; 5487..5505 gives 2.5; 2.6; 1.0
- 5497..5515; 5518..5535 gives 0.5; 2.1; 0.2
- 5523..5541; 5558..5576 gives -4.6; 2.5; -1.8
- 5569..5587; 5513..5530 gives 1.2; 3.3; 0.4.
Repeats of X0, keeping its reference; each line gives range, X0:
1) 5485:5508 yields 5486.00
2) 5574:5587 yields 5580.27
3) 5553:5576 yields 5557.19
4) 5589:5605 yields 5598.29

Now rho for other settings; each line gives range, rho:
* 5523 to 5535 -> 5534.21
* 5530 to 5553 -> 5541.86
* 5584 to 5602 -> 5585.42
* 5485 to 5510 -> 5491.05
